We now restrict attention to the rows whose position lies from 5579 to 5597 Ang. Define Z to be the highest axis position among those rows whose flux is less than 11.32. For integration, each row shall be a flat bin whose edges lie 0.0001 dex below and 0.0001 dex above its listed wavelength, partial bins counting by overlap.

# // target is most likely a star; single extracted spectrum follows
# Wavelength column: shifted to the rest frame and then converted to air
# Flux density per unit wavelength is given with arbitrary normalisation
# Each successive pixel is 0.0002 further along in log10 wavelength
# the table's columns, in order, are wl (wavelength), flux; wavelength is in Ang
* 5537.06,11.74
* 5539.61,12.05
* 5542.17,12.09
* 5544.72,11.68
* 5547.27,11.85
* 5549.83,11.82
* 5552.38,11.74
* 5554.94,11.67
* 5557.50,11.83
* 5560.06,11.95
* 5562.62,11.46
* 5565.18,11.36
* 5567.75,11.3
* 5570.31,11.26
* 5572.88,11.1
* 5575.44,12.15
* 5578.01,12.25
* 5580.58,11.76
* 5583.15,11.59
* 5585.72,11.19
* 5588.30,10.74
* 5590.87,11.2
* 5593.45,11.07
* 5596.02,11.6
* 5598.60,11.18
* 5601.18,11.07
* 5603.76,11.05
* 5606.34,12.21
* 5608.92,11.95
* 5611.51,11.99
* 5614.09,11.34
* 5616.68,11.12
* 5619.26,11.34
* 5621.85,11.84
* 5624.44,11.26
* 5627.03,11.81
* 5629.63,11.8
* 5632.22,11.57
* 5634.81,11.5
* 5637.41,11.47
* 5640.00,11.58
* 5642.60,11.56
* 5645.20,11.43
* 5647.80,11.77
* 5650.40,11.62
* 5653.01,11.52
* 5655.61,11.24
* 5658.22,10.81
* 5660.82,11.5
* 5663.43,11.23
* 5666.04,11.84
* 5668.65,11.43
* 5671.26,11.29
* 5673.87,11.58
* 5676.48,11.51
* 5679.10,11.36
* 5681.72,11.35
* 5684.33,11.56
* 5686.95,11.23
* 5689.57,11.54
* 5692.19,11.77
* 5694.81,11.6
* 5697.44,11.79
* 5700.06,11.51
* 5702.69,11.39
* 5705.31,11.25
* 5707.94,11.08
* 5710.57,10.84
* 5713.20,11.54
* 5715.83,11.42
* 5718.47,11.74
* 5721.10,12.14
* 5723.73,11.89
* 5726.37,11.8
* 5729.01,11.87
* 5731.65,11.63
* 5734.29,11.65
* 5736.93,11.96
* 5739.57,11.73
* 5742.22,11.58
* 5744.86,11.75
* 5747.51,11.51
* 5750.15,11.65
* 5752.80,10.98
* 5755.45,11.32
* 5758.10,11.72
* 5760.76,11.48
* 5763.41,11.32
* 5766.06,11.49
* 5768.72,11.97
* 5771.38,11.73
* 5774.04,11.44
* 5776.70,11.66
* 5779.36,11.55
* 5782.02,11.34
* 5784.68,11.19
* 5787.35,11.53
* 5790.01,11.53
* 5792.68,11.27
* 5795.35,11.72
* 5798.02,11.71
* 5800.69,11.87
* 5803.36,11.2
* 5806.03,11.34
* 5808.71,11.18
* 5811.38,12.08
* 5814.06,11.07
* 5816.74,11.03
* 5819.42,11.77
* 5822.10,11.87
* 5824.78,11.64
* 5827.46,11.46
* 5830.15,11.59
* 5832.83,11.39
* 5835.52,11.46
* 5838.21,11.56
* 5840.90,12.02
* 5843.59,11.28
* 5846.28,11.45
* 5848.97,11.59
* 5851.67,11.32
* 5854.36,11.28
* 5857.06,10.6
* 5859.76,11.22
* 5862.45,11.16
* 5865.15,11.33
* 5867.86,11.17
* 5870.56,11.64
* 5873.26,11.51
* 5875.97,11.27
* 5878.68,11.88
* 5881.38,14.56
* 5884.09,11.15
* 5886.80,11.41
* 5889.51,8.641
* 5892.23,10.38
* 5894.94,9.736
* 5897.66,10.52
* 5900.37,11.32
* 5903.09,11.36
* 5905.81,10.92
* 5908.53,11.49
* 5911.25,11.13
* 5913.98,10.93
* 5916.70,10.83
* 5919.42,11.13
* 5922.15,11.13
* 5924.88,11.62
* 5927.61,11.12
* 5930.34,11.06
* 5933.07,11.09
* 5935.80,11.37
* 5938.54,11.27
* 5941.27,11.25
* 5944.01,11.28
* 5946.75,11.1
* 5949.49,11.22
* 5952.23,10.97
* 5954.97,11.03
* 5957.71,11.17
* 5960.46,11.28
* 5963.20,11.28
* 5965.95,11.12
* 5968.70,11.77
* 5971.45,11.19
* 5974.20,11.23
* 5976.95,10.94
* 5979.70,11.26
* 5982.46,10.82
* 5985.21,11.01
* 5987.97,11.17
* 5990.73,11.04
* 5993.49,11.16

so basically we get 5593.45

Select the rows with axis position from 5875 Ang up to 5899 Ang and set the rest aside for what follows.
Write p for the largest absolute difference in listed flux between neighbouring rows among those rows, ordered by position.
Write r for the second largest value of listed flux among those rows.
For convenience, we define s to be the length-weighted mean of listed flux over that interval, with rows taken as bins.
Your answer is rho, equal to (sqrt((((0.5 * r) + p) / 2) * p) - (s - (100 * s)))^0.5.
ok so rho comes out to 33.1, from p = 3.41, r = 11.88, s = 11.1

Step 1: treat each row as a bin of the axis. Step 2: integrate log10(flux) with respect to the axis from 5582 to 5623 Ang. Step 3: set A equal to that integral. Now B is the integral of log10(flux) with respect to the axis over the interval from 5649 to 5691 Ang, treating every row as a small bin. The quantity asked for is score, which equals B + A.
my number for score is 87.74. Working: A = 43.3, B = 44.4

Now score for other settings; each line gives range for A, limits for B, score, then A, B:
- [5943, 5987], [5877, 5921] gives 91.98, 46.1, 45.9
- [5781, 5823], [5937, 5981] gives 90.69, 44.5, 46.2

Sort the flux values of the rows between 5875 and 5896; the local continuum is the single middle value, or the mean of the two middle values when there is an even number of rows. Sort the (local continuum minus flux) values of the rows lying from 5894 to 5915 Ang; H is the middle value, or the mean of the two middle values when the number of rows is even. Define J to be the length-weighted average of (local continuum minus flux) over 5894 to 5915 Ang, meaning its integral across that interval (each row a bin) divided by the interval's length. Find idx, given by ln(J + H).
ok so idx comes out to -0.8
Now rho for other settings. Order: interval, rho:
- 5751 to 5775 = 33.8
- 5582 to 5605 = 33.3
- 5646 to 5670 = 33.7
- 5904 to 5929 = 33.2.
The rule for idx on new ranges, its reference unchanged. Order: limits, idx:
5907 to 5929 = -2.1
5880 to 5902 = -0.5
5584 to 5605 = -1.9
